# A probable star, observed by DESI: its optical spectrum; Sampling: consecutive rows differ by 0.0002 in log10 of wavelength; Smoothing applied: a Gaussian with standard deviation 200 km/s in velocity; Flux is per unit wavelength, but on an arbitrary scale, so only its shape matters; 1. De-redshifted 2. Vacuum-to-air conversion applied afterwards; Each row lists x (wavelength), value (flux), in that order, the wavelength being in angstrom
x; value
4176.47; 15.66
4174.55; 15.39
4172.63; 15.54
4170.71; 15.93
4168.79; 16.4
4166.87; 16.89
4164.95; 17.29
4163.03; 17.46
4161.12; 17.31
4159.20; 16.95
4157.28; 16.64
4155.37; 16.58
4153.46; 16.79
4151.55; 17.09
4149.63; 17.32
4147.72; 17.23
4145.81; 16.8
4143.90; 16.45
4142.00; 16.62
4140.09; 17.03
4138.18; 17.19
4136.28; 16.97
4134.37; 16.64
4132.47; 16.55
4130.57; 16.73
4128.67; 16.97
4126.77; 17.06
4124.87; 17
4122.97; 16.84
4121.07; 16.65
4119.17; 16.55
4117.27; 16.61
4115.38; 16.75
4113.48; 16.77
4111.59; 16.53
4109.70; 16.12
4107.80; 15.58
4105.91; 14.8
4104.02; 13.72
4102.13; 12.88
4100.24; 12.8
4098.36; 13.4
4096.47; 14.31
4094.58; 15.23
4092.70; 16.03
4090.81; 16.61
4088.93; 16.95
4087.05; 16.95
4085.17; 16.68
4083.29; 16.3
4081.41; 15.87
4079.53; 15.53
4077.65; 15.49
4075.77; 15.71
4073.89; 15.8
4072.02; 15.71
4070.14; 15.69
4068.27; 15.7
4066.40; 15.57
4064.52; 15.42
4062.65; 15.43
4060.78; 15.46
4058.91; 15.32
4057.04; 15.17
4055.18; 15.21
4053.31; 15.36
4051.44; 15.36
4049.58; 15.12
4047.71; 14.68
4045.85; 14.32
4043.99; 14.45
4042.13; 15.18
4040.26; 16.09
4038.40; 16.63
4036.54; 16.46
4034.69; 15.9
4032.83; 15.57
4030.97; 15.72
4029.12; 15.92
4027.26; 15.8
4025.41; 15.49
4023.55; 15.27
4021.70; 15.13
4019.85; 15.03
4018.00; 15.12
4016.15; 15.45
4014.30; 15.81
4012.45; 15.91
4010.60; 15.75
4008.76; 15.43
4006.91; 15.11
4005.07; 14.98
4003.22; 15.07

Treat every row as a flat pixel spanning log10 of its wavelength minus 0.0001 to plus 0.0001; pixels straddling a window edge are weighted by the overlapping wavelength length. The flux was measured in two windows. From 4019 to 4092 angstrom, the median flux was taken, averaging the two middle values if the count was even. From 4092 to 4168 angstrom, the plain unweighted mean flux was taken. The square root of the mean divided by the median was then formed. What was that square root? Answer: 1.02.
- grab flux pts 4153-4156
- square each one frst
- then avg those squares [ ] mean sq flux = 278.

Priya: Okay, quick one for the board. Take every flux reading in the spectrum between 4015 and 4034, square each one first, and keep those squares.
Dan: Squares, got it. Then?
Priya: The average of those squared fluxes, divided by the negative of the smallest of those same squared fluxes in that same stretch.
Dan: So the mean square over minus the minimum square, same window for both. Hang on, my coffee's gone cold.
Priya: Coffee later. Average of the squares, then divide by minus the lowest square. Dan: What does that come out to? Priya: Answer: -1.06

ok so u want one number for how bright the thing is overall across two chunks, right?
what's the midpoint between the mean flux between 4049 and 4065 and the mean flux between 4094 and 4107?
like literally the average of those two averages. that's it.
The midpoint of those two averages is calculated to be 14.6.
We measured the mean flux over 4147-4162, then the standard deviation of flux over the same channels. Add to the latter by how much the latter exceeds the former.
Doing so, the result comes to -16.4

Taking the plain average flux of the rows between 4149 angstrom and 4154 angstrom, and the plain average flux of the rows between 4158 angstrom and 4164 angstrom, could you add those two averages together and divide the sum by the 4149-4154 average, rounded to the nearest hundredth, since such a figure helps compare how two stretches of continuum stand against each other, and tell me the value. 2.01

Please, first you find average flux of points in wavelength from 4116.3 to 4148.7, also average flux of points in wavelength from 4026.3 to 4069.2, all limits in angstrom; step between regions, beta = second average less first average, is -1.35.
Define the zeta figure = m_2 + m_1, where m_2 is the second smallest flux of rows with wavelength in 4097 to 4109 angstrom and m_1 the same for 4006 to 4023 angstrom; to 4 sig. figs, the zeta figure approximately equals 27.99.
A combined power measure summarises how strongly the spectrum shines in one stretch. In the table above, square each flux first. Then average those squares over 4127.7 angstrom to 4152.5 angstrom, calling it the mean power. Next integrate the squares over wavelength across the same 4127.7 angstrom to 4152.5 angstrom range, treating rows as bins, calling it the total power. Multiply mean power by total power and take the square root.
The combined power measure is 1421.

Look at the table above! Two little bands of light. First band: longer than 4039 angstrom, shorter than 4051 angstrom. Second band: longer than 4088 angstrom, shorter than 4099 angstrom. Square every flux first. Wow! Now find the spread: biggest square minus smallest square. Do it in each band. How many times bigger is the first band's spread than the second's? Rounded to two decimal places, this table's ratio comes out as 0.50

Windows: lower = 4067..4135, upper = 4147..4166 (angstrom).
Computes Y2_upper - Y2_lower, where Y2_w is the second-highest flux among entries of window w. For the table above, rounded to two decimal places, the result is 0.32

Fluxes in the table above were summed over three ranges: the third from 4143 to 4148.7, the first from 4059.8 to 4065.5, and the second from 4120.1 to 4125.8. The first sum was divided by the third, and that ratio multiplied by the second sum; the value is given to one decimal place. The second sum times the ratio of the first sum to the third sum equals 46.3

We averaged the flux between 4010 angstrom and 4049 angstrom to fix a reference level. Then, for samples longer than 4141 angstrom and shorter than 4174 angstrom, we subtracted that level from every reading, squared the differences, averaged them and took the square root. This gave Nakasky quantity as 1.4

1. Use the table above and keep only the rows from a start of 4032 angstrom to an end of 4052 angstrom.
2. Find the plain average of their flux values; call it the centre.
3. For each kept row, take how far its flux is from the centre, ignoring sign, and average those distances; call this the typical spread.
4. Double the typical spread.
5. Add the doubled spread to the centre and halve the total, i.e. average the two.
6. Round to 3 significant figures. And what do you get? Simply 8.35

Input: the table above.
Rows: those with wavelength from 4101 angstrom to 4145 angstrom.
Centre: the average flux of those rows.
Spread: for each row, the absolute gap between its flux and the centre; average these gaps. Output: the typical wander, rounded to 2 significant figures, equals 0.73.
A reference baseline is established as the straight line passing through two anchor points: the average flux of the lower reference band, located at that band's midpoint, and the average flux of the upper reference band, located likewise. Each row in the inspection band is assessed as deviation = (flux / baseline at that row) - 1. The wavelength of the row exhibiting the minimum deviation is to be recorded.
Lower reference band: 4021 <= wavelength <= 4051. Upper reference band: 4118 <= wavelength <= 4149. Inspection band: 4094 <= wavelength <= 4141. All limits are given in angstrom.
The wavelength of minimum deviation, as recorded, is 4100.24 angstrom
